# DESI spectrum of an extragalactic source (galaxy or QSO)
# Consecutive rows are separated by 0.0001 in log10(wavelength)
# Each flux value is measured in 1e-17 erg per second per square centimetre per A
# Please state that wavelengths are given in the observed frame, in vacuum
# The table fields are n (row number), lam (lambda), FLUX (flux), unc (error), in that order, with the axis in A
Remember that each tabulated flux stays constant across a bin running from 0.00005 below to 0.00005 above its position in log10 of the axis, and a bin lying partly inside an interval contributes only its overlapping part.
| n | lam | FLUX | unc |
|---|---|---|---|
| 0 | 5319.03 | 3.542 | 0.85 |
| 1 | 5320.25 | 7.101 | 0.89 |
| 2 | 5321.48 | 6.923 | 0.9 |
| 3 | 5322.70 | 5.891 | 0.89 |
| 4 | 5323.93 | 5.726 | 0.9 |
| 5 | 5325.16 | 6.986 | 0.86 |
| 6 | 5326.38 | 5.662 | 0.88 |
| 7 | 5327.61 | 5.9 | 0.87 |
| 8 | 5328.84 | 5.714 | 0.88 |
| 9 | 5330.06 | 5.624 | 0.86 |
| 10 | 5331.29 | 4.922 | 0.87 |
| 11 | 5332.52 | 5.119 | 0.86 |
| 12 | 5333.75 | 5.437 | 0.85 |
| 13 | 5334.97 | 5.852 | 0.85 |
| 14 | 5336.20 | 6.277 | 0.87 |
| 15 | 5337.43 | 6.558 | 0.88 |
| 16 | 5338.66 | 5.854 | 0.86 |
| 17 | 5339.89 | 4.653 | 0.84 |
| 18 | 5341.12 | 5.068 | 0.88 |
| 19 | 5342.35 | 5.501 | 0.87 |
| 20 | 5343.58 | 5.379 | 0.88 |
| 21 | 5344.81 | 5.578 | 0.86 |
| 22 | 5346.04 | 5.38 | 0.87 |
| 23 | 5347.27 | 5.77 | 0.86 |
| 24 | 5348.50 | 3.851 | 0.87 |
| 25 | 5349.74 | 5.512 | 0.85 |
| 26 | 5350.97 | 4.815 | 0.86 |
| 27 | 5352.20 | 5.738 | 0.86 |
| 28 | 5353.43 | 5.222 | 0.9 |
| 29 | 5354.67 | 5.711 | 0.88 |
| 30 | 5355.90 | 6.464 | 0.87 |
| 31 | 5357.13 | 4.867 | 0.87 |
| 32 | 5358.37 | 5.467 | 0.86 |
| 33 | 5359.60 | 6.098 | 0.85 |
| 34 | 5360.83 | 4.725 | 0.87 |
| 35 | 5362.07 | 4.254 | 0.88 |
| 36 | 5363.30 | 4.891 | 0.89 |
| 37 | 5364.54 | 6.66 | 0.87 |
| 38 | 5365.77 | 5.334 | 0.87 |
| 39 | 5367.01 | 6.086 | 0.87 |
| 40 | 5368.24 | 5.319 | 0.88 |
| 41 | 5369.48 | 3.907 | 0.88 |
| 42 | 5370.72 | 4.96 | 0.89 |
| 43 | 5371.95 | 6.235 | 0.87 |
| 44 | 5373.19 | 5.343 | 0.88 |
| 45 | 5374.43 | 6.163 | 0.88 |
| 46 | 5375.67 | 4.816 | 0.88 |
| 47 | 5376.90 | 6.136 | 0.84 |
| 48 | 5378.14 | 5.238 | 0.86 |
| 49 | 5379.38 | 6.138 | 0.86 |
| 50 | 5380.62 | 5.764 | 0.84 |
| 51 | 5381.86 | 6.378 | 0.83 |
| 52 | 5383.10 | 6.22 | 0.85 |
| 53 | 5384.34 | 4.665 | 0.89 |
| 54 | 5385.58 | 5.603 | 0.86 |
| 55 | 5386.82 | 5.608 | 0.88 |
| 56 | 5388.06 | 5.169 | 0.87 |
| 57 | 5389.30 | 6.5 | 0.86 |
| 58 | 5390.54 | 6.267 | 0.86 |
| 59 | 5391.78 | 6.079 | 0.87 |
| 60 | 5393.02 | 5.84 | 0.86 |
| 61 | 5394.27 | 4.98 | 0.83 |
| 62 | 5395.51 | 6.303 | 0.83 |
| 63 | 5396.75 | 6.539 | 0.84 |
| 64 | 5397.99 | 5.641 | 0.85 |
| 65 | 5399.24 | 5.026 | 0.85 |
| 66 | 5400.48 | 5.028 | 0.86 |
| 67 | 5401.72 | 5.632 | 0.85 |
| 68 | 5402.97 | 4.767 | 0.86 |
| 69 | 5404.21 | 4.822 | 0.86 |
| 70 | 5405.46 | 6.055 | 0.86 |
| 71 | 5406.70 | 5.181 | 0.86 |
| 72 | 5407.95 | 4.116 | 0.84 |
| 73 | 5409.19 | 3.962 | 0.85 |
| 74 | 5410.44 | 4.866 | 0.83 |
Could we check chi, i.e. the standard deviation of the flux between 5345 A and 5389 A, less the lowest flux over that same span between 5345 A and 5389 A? -3.2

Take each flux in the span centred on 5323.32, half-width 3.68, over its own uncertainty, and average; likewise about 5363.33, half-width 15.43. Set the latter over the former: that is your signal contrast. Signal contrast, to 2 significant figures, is 0.85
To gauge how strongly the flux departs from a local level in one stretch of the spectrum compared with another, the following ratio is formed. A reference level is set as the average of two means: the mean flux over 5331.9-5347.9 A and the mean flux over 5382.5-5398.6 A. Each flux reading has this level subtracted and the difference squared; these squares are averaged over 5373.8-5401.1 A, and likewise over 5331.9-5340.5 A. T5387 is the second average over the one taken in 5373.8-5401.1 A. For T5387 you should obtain 1.1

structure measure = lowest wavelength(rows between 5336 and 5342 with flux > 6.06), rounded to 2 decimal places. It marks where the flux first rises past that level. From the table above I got 5336.20 A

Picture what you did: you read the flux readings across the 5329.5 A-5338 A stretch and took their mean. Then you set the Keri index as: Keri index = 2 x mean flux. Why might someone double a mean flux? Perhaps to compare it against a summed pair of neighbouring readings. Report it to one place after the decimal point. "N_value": 11.4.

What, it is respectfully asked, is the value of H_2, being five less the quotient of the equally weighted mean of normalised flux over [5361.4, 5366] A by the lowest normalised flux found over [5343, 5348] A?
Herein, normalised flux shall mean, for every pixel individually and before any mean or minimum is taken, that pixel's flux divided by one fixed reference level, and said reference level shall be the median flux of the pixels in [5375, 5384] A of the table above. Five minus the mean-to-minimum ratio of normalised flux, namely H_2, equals 4.02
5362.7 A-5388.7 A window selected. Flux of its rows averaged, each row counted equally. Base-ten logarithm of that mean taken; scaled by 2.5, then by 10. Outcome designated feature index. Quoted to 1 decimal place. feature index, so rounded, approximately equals 18.6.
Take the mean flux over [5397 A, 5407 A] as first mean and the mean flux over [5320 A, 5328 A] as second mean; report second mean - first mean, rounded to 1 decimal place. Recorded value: 1.0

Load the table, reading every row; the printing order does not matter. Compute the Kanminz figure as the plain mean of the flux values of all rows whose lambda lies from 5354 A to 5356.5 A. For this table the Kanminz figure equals 6.1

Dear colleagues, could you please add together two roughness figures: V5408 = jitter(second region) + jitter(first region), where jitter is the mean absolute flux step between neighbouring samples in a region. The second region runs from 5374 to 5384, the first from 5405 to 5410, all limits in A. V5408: 1.50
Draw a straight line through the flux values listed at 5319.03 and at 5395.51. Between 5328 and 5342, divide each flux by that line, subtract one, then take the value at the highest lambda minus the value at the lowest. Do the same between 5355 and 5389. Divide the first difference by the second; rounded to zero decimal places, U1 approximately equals 1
